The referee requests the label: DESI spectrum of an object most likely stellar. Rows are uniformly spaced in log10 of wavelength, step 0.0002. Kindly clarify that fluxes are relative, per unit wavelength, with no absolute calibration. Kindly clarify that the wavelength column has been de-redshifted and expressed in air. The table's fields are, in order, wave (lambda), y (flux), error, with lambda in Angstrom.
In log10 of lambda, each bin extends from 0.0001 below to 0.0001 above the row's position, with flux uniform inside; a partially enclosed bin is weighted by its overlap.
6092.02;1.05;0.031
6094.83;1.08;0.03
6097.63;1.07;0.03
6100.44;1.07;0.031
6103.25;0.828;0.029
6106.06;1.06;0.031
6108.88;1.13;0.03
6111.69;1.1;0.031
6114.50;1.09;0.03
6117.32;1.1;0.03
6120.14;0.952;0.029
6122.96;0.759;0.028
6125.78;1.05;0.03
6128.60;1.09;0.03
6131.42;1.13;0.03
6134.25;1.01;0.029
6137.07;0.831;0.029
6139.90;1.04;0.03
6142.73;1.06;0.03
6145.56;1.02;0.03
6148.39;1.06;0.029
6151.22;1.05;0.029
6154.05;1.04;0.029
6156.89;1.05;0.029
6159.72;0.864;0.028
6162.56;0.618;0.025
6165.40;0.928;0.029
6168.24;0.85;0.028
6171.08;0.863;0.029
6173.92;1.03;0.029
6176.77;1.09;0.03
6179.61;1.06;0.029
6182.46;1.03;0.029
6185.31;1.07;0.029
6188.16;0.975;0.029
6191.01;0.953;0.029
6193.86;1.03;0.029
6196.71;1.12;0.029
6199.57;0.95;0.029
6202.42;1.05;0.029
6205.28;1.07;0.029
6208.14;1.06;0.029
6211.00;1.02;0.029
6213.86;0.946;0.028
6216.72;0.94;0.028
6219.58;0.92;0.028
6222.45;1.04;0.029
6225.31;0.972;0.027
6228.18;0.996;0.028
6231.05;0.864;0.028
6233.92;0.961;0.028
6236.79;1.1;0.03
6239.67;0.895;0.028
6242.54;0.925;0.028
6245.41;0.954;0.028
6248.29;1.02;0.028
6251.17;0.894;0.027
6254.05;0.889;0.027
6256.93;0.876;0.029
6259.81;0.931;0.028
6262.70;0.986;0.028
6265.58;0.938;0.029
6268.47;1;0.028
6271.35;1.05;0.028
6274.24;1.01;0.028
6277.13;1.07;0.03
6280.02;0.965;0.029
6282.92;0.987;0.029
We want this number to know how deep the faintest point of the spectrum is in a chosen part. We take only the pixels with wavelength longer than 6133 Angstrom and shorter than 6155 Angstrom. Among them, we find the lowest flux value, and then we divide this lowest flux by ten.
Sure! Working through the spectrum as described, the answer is 0.0831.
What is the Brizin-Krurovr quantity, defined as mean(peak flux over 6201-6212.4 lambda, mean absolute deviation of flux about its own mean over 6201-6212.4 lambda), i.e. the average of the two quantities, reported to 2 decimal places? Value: 0.54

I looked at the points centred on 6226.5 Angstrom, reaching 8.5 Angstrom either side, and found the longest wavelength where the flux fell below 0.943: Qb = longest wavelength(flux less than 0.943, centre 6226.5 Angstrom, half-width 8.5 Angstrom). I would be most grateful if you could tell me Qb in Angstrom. 6231.05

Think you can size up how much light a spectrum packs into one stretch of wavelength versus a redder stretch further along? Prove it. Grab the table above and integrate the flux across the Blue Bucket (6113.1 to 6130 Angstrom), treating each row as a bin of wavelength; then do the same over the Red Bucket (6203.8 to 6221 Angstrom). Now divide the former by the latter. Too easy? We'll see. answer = 1.00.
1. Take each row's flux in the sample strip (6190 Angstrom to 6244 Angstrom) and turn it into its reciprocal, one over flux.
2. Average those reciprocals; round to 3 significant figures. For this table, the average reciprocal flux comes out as 1.01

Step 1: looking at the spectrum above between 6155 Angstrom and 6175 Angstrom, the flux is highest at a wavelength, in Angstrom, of 6156.89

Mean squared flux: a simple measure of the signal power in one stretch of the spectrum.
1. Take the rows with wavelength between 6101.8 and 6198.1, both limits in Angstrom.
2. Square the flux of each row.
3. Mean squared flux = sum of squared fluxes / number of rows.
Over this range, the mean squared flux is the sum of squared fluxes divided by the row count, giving 1.01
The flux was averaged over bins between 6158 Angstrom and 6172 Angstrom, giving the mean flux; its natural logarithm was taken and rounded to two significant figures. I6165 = -0.19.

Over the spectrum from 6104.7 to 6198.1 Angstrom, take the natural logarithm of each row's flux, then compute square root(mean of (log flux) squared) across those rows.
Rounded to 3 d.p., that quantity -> 0.128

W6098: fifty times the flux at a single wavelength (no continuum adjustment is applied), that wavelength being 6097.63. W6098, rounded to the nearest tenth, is 53.5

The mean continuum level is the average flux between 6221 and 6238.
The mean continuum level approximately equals 0.99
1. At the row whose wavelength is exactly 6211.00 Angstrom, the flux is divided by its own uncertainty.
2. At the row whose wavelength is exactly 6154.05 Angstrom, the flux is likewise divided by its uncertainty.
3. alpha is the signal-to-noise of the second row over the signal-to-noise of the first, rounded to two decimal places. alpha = 1.02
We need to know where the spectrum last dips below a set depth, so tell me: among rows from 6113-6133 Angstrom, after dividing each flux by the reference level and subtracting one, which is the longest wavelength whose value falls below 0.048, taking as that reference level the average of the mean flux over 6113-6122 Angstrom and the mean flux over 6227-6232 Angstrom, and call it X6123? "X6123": 6122.96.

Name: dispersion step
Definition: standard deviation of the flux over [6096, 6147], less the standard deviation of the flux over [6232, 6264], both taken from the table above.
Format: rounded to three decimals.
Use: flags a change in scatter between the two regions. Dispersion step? 0.042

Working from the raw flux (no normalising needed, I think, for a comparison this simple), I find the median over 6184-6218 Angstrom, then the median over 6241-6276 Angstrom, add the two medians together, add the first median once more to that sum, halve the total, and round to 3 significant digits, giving 1.50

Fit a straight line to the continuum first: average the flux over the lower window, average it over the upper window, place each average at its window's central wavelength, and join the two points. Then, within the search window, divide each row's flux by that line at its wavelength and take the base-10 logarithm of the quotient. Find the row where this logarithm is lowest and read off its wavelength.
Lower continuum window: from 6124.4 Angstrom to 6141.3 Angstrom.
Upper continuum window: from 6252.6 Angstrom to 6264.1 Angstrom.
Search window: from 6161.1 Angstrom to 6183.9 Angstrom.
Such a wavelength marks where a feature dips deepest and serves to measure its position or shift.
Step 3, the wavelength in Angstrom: 6162.56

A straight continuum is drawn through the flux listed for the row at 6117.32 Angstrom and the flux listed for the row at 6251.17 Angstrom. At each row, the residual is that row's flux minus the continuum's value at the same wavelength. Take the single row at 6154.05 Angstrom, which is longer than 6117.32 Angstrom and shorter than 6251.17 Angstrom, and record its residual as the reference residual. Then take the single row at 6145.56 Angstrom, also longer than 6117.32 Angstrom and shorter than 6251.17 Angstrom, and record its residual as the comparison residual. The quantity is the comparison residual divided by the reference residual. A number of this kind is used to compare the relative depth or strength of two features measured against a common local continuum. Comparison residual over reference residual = 11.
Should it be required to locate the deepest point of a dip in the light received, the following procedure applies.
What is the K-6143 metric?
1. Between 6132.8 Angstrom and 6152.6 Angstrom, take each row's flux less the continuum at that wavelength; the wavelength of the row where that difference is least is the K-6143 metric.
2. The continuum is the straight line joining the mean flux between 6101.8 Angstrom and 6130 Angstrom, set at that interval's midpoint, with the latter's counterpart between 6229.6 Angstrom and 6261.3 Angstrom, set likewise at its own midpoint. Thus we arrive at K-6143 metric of 6137.07 Angstrom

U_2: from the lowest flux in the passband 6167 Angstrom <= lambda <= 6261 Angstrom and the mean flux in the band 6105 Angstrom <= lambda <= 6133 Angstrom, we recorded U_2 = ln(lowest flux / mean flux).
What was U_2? -0.21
